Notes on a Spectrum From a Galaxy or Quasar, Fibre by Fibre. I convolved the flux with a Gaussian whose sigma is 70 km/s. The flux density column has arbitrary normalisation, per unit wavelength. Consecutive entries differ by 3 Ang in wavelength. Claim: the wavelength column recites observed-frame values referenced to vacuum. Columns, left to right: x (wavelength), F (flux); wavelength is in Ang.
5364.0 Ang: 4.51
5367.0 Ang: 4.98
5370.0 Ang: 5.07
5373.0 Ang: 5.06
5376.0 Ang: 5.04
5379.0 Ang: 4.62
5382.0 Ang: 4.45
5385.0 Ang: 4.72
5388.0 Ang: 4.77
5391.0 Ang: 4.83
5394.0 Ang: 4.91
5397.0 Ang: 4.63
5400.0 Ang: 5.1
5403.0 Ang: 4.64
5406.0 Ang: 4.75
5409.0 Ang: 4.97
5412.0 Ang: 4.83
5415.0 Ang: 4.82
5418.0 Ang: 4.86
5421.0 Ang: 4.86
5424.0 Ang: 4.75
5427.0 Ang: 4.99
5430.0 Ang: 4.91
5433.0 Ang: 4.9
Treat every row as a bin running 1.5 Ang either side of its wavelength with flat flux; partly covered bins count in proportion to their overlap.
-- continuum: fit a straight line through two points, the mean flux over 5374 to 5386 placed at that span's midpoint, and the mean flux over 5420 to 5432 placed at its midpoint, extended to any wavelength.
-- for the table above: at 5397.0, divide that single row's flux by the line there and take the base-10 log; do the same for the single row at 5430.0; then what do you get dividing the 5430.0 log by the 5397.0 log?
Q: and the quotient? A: -0.11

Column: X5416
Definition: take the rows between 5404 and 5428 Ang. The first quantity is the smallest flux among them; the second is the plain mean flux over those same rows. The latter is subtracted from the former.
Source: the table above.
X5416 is -0.10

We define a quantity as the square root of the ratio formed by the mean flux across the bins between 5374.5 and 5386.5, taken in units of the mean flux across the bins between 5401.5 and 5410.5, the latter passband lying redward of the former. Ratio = 0.99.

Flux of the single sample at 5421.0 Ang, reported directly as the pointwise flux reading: 4.86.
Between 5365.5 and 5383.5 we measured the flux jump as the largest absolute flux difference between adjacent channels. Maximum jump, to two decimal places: 0.42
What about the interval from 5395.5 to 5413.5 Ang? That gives 0.47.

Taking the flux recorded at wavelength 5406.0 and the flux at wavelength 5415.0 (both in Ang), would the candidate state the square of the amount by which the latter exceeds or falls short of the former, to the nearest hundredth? 0.00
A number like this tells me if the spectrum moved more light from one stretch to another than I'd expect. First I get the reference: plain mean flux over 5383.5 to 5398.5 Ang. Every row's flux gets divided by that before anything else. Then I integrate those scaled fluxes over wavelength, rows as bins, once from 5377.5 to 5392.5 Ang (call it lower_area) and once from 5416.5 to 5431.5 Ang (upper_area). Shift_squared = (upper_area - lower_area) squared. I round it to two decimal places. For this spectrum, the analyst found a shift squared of 0.38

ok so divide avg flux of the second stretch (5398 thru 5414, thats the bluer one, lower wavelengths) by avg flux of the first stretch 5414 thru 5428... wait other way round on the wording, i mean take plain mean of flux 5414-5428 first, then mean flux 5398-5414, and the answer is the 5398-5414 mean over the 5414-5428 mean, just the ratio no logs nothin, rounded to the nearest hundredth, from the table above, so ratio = 1.00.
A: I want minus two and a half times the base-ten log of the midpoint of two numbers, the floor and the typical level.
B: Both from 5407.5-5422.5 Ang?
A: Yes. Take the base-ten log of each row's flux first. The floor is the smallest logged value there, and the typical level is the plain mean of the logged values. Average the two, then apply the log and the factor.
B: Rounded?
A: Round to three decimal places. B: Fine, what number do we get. 0.410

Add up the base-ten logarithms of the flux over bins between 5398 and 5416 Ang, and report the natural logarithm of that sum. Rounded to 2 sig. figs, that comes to 1.4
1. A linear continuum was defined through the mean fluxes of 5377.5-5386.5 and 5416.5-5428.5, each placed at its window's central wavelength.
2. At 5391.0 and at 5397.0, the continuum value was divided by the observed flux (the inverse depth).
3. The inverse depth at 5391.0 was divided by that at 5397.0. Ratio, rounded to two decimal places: 0.95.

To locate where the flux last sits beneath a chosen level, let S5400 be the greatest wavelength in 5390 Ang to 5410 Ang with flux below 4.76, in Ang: 5406.0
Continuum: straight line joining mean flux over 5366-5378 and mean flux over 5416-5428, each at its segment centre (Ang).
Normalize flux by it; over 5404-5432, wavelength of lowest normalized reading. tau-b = 5406.0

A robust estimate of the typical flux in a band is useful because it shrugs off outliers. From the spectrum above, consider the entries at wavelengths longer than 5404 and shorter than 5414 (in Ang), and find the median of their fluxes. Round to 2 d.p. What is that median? 4.83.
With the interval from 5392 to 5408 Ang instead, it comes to 4.75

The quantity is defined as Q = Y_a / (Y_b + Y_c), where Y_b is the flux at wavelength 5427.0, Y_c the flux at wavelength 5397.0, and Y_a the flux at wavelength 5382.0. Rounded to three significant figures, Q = 0.463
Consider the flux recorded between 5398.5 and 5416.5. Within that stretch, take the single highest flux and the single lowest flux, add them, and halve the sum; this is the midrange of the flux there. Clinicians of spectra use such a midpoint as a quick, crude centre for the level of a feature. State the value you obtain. 4.87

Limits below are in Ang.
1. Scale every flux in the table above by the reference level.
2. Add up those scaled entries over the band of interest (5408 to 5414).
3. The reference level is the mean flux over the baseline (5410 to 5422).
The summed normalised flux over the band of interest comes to 2.02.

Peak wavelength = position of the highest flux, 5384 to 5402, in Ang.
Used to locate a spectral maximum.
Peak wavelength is 5400.0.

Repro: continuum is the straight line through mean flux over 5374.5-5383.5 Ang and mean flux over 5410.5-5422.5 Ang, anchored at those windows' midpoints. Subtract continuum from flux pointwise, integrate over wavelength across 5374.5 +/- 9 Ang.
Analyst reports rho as 3.30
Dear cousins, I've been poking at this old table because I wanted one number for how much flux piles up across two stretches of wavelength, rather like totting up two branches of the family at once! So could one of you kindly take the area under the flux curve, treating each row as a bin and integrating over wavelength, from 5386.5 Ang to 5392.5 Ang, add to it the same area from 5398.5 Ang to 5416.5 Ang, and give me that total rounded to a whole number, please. 116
